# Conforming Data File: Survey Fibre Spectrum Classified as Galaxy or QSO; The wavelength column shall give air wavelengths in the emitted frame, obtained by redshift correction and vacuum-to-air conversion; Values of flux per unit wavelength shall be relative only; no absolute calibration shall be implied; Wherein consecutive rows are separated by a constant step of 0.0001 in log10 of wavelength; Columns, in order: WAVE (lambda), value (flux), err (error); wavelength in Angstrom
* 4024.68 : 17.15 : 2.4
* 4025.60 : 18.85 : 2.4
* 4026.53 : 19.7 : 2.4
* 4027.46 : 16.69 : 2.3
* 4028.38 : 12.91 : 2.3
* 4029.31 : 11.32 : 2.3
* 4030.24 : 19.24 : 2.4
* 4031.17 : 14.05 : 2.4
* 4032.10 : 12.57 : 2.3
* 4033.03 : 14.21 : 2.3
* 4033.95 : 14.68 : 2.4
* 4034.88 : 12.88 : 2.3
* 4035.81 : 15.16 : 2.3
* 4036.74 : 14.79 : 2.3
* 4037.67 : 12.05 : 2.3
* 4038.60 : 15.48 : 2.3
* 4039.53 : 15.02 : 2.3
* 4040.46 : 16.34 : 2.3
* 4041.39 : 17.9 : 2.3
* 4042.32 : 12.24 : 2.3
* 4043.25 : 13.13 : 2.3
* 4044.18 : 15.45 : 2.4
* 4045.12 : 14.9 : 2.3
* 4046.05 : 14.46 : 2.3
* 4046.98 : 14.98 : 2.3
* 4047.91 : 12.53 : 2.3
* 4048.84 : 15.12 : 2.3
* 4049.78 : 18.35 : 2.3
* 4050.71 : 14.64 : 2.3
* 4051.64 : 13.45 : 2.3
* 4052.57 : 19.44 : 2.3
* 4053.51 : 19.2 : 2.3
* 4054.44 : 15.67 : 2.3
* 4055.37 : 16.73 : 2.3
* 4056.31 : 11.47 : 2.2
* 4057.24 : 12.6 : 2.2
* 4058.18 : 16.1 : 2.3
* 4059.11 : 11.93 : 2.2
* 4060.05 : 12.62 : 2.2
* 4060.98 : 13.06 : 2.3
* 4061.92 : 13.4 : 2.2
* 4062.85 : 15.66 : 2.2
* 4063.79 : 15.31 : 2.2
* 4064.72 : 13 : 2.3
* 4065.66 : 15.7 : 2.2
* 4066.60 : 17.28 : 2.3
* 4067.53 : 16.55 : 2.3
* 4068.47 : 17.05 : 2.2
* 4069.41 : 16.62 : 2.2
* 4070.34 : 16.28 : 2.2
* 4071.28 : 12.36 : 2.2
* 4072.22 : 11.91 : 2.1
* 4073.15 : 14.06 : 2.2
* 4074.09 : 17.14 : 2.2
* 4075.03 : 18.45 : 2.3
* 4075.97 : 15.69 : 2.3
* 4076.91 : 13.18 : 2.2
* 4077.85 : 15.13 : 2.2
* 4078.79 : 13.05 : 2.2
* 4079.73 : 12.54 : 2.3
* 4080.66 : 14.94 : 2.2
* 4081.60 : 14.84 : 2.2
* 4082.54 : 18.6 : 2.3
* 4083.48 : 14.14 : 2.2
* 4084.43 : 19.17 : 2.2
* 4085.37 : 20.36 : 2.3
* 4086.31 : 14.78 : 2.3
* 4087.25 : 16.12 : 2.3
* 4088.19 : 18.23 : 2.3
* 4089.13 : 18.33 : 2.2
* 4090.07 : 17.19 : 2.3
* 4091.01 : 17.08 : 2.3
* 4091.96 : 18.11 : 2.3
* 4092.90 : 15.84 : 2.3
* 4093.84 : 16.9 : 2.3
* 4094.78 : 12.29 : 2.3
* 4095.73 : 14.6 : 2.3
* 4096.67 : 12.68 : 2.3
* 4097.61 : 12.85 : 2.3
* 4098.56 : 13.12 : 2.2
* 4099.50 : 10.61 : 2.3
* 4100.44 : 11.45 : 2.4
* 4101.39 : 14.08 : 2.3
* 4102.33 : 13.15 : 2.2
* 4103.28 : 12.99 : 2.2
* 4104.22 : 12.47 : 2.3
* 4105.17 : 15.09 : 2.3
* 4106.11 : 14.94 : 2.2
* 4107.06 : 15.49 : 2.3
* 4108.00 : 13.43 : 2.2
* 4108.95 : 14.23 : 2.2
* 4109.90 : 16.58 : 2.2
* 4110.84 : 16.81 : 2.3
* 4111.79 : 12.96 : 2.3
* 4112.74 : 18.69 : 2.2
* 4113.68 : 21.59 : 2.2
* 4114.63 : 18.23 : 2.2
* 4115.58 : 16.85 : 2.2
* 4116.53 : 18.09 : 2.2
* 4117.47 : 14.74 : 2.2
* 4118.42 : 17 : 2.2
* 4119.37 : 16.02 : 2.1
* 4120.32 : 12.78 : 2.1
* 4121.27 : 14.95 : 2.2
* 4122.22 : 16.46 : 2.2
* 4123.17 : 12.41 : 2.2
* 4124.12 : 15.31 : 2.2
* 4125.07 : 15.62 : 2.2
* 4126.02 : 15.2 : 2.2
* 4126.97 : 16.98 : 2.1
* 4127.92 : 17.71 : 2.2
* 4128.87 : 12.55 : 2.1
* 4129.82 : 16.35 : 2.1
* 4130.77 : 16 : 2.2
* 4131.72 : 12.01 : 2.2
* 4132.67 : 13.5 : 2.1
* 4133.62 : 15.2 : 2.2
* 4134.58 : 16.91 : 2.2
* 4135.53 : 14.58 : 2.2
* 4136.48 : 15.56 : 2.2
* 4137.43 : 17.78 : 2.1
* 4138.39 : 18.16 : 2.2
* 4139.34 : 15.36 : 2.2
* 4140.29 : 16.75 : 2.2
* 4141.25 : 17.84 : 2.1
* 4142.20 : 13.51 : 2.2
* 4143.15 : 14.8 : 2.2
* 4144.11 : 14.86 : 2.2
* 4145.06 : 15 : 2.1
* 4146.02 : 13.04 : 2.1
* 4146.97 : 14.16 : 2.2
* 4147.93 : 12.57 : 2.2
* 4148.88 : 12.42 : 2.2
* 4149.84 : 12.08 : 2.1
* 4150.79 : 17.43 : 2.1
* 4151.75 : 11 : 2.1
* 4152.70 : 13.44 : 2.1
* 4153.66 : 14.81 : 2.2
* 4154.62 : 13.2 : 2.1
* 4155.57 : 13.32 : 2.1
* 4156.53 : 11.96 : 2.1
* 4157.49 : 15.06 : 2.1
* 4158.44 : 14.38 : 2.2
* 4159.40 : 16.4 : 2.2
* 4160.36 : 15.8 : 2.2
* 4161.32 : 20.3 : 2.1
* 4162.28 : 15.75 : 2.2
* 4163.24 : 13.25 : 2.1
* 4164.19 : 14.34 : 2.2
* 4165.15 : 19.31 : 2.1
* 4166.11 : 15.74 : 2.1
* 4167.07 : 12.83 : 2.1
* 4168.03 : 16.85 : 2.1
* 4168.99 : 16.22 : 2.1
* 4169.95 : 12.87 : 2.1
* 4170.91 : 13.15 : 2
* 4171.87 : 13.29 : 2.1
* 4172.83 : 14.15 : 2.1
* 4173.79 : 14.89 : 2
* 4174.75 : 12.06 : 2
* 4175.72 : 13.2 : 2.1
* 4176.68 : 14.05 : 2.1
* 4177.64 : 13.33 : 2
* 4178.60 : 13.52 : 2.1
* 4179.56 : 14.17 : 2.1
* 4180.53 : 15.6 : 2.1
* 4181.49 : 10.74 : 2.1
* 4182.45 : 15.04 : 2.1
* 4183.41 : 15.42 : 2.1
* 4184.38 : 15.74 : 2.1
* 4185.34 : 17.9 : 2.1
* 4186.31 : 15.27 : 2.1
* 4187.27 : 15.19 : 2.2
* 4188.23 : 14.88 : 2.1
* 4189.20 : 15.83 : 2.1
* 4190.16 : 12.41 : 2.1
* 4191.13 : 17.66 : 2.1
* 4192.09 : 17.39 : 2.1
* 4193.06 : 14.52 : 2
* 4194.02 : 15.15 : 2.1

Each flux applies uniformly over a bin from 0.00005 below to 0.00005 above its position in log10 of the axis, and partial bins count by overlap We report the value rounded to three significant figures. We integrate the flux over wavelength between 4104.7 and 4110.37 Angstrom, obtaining 84.9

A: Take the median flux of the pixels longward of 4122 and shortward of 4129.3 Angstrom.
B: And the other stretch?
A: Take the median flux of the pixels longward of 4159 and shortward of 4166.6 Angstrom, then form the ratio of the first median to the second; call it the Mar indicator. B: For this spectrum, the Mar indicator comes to 0.98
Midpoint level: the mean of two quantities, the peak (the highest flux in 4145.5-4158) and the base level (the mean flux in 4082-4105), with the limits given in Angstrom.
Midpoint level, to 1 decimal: 16.3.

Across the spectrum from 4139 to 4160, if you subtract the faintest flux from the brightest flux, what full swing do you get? 6.8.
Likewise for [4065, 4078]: 6.5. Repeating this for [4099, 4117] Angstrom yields 11.0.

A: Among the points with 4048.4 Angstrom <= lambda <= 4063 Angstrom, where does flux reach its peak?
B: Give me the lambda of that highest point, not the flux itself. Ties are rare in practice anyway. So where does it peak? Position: 4052.57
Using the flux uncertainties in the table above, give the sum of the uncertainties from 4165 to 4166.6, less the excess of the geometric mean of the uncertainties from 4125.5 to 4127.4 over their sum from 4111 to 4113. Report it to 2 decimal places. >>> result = 6.55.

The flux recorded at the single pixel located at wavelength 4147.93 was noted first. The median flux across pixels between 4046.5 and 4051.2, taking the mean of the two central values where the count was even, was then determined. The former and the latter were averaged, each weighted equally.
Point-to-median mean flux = 13.8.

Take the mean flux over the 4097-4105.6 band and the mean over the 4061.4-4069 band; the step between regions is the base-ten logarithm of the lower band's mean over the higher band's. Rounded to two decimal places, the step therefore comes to 0.08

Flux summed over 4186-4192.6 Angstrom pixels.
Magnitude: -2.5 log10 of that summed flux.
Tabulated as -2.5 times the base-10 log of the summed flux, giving -5.09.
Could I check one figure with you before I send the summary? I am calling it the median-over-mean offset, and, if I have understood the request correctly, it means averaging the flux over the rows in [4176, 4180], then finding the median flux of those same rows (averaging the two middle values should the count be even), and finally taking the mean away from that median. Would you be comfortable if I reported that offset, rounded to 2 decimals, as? 0.02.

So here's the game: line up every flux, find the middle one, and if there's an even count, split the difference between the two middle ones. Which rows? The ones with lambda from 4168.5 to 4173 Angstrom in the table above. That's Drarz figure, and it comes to 13.3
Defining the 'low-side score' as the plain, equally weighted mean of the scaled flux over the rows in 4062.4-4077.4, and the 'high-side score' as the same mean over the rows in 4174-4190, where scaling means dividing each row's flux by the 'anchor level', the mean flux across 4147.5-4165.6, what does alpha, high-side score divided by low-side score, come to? 0.94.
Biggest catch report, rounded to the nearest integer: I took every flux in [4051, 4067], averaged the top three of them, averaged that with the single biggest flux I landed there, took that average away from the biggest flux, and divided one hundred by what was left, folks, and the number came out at 250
